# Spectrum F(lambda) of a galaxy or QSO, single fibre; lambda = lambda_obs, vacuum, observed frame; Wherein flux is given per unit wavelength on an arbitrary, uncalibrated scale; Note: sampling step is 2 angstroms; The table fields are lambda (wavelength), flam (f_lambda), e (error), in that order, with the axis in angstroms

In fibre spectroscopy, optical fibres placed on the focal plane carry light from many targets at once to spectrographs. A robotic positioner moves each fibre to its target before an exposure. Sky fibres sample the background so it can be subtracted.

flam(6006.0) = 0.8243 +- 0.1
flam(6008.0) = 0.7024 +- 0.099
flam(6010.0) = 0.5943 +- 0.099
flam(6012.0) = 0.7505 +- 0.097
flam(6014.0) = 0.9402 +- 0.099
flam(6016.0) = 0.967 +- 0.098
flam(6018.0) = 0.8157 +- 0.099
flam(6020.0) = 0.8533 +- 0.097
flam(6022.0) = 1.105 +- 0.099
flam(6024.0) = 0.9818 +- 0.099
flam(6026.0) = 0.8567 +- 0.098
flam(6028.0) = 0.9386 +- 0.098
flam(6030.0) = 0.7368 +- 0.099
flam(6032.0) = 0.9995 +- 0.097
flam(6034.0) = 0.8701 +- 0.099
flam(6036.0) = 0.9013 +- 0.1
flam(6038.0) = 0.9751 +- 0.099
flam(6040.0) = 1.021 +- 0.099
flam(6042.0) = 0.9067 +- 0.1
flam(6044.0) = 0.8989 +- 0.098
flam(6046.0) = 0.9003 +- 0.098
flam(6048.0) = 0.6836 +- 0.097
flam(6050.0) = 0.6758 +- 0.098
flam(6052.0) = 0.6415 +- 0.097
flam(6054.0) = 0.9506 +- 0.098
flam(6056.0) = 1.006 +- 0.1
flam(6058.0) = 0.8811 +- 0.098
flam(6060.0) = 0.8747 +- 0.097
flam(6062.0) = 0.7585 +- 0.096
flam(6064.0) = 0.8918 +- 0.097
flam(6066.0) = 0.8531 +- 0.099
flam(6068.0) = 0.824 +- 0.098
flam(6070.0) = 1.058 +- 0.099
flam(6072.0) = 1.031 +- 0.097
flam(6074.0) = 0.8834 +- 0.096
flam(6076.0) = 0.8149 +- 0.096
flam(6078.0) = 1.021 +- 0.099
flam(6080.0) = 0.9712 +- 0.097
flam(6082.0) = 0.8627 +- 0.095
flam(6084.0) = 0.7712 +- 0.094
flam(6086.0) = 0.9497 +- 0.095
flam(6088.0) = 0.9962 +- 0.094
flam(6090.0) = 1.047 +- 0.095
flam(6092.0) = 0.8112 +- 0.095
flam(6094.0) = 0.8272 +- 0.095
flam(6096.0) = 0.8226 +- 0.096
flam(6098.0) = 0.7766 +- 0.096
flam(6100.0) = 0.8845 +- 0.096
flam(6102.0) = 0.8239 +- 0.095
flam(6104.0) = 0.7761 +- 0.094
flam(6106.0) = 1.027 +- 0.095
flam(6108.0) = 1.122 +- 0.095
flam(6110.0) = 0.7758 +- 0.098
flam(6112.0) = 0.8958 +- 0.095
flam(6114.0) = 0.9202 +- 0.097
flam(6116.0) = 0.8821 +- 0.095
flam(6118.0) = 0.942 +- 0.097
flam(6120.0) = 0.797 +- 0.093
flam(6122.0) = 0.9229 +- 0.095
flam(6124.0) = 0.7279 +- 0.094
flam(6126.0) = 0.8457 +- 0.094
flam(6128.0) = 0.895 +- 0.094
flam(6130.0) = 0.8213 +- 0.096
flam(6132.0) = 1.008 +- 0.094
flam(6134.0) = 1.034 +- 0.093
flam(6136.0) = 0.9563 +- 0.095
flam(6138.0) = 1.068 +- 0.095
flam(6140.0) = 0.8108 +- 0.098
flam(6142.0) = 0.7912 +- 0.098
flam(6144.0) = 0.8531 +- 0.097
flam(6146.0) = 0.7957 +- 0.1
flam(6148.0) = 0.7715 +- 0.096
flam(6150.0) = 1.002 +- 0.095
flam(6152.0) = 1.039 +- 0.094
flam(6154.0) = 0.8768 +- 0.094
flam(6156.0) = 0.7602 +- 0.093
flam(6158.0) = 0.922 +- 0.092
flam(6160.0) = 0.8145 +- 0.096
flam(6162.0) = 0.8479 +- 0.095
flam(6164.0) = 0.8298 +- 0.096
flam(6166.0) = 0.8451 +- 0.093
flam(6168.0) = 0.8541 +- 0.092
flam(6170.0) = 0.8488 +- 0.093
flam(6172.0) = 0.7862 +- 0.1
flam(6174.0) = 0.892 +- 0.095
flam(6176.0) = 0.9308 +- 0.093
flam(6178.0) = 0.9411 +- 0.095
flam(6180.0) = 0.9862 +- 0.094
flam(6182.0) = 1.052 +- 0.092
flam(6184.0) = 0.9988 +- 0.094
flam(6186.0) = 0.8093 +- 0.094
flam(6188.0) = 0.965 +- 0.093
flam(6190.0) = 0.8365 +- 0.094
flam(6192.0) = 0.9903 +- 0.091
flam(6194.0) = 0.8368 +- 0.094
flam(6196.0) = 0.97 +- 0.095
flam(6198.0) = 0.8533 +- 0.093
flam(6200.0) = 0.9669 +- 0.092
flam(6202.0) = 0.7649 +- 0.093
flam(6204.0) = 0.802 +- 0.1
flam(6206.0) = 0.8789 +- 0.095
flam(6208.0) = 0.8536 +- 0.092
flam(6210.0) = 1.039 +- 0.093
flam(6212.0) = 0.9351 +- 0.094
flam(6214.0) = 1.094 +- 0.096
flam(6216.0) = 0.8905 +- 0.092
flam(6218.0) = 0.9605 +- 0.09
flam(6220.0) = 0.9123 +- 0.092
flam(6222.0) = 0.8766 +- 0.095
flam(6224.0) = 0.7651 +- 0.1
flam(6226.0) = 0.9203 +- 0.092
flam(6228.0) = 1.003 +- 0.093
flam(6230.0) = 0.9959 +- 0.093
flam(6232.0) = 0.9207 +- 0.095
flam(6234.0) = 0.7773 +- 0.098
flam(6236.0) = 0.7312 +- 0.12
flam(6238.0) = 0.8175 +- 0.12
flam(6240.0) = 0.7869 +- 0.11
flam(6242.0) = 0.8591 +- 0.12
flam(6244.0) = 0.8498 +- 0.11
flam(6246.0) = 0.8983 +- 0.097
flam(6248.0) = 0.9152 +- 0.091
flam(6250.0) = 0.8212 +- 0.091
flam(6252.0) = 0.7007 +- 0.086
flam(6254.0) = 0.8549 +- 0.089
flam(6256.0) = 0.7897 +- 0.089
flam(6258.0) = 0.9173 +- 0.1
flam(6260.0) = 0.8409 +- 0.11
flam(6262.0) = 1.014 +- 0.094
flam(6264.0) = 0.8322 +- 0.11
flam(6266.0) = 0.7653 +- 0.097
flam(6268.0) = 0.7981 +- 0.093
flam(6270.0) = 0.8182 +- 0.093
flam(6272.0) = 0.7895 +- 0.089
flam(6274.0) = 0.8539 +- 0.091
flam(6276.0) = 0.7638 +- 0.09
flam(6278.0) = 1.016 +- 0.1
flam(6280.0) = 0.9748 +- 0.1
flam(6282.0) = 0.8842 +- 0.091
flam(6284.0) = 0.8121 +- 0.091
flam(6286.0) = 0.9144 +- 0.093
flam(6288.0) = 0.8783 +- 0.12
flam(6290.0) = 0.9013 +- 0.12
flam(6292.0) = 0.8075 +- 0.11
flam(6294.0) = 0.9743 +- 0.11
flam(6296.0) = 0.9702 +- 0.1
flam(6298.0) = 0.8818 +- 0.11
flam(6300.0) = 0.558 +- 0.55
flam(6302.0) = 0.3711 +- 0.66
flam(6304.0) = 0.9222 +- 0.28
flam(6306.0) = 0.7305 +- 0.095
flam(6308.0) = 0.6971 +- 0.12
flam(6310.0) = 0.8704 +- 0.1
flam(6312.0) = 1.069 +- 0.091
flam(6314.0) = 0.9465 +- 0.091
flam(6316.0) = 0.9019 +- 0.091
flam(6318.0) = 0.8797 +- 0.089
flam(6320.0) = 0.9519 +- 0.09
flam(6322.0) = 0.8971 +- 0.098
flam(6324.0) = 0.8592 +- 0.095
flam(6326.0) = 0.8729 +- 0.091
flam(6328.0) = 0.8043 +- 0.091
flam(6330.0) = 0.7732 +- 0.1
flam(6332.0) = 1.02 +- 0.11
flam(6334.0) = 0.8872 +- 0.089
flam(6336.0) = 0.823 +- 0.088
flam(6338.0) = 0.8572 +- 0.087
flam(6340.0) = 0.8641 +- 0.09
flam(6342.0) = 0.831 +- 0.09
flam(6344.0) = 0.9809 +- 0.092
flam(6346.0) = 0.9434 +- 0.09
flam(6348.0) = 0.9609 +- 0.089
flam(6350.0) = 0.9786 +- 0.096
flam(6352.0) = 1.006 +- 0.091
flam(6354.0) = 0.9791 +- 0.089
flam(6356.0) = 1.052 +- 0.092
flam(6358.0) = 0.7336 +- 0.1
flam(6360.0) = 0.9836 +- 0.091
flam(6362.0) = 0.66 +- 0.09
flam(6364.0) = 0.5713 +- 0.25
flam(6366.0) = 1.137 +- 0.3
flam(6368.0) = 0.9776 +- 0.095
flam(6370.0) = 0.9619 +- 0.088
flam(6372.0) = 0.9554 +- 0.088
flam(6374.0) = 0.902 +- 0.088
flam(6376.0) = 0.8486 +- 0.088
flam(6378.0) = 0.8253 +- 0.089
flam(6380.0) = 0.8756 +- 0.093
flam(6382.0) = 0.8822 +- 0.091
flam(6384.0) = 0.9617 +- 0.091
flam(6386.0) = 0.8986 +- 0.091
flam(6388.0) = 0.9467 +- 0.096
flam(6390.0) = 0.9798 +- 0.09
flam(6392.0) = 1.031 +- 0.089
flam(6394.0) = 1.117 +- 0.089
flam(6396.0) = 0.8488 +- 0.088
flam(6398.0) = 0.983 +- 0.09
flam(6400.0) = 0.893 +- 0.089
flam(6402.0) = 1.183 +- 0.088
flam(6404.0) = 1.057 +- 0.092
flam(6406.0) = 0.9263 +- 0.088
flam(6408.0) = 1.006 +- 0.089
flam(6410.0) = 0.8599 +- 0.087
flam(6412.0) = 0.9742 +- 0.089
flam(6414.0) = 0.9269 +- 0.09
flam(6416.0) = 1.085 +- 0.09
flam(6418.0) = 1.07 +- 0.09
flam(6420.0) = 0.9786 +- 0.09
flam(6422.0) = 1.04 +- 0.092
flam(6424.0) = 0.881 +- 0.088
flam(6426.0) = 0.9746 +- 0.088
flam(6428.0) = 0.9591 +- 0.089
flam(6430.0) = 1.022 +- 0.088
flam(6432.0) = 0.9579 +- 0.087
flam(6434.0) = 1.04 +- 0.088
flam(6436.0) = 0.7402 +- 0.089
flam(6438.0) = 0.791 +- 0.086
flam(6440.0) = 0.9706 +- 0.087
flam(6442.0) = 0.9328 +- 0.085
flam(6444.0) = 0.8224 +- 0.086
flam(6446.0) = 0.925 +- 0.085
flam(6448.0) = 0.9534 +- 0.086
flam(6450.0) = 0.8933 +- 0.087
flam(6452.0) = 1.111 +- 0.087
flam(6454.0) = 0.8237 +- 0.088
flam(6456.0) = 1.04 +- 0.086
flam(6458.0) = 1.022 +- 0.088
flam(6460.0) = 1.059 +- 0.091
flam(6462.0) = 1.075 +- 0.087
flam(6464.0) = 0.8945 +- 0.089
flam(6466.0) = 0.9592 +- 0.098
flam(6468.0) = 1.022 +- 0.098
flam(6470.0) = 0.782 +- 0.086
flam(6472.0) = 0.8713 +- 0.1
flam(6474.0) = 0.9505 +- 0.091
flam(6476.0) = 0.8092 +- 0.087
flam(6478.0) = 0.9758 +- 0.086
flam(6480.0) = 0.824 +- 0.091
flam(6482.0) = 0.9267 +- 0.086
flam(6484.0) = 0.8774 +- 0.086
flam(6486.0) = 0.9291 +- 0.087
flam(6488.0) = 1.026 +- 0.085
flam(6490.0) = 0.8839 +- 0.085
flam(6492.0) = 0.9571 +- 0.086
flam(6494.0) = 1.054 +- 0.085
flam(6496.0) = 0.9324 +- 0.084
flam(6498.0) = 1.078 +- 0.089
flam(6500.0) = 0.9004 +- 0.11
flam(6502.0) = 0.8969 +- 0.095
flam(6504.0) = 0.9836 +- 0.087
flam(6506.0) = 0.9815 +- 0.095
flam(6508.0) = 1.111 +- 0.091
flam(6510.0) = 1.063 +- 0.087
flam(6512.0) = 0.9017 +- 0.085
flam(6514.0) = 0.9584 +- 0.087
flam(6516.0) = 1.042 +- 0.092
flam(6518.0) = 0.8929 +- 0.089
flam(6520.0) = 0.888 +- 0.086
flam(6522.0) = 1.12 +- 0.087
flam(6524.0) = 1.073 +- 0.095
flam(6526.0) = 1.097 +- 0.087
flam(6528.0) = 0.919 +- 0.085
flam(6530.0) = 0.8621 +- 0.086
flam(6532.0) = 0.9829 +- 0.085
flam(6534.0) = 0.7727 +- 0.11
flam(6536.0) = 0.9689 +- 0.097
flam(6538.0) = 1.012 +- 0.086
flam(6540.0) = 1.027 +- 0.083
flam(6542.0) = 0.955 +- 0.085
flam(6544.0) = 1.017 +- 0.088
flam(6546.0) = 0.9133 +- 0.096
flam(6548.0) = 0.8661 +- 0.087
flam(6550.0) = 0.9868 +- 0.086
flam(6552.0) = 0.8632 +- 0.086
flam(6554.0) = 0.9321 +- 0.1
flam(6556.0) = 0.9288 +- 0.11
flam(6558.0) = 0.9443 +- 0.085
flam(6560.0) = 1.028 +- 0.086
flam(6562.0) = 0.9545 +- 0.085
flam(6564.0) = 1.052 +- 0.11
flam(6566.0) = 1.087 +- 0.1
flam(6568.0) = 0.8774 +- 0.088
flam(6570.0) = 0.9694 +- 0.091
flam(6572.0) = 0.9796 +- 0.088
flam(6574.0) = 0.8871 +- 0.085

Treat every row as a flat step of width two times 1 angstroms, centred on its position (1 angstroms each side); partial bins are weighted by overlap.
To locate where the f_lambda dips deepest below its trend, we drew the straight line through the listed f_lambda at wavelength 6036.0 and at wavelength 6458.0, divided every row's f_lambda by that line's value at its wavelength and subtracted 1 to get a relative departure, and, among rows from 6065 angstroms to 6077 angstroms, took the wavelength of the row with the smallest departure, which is 6076.0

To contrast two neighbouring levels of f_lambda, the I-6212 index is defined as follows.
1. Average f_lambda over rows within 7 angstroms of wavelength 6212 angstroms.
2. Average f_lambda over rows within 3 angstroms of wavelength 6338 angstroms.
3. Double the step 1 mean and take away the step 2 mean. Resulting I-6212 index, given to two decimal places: 1.05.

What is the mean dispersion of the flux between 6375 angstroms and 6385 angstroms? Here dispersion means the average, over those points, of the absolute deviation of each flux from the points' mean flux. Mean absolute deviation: 0.035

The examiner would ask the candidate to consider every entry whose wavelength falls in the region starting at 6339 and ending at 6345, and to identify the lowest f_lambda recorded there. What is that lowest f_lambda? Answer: 0.831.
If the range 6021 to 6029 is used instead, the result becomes 0.8567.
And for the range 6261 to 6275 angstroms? 0.7653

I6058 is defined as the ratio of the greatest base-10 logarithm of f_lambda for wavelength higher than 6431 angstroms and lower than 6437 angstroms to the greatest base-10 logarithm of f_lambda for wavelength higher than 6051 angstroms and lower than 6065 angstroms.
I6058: 7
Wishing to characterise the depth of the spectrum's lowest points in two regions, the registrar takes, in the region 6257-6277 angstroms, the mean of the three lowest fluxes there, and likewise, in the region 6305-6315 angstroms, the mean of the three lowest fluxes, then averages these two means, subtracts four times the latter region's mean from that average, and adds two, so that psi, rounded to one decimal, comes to -0.3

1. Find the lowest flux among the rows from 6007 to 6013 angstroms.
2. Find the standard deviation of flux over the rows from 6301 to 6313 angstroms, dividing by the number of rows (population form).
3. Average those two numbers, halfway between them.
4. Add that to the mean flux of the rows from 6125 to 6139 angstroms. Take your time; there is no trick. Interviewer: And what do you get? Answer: 1.35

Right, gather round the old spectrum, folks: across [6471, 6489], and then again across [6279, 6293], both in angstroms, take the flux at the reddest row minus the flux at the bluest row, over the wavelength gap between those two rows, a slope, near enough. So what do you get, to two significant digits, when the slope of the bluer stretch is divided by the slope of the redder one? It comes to -1.4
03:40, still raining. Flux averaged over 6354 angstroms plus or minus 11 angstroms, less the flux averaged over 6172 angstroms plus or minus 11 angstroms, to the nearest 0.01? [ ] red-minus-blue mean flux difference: 0.00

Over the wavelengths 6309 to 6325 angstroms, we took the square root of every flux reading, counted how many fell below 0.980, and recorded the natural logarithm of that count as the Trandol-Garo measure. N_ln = 1.95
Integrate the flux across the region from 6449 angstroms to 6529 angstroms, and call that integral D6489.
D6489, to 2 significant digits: 77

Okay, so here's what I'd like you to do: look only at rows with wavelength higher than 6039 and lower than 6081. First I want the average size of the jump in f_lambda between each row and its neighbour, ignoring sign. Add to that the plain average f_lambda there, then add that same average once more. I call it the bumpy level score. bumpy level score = 1.86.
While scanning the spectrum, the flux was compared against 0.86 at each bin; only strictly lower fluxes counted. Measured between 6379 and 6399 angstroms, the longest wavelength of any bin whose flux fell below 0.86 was 6396.0 angstroms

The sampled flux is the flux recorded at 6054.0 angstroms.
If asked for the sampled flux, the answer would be 0.9506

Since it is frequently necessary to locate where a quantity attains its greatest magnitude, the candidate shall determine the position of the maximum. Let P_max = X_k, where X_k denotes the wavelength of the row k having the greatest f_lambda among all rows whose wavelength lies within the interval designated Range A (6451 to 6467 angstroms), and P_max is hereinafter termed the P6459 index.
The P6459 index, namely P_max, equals 6452.0 angstroms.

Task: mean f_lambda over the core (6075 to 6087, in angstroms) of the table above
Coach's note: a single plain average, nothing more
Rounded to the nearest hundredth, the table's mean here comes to 0.90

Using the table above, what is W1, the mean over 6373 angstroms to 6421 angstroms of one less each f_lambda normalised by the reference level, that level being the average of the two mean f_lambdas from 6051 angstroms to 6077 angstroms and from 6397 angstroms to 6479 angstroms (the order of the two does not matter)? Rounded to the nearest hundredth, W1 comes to -0.04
